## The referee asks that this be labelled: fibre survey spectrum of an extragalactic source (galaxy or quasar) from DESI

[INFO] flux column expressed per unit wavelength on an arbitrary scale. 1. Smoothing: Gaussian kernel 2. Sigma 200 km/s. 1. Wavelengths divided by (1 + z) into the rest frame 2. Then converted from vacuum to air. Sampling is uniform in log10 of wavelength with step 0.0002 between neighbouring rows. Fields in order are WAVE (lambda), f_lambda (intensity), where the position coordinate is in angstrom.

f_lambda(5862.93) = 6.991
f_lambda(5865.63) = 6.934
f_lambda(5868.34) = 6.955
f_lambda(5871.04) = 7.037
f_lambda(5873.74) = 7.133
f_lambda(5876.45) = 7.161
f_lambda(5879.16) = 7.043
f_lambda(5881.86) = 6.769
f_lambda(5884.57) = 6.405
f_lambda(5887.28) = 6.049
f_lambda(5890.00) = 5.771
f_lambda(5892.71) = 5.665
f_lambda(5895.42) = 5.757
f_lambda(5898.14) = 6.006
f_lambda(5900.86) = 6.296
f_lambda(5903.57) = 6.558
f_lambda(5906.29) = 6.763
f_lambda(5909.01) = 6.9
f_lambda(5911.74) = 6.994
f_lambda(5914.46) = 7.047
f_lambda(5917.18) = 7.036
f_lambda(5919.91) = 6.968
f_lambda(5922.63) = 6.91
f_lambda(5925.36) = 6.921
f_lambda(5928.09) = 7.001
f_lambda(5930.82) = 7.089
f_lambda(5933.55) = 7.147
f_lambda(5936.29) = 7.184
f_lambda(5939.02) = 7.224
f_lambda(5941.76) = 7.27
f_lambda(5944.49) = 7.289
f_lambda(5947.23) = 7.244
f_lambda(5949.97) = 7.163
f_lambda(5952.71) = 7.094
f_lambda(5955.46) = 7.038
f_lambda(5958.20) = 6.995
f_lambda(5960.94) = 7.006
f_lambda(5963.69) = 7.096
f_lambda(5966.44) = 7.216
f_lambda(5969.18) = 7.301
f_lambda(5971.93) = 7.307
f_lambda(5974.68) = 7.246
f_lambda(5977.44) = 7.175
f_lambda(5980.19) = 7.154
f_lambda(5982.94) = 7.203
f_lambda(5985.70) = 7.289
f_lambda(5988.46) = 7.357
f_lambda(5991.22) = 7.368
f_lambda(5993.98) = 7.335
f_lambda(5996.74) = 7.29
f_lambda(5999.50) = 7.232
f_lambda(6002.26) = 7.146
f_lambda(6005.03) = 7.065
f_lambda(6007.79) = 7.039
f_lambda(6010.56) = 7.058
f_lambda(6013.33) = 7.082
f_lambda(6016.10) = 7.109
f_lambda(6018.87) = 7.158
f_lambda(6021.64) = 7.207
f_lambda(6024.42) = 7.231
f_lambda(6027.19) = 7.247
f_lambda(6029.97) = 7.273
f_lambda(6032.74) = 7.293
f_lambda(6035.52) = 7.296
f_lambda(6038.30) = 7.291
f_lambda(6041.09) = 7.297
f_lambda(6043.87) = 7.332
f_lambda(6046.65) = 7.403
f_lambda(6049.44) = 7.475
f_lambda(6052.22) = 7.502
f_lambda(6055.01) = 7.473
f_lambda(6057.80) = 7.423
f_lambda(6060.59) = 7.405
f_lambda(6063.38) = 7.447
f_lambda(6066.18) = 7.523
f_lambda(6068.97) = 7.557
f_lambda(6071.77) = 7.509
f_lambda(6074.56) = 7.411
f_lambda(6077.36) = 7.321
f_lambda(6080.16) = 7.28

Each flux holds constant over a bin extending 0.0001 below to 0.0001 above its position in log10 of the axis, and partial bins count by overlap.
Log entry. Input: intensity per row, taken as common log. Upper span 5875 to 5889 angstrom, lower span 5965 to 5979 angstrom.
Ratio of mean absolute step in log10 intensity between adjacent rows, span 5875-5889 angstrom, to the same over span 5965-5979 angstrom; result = 5.5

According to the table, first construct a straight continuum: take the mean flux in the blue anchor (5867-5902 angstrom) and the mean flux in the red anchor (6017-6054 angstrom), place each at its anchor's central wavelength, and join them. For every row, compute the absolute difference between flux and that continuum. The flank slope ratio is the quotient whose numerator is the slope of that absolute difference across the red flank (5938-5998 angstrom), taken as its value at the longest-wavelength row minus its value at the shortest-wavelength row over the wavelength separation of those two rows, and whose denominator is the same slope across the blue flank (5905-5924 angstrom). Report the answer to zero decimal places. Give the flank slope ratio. -1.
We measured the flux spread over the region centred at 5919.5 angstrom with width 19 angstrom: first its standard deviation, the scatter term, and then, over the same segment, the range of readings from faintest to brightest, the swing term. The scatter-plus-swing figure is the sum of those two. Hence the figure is 0.19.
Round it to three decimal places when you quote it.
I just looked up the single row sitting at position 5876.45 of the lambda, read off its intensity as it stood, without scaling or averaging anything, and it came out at 7.161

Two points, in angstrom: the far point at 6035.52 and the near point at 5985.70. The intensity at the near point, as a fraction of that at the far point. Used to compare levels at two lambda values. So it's 0.999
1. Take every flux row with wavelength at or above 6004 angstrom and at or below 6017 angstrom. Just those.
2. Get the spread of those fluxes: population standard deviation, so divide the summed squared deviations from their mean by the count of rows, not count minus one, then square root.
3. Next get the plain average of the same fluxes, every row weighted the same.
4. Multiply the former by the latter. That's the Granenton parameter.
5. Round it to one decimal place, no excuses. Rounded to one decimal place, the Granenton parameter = 0.2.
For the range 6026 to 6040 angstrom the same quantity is 0.1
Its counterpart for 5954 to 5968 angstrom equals 0.6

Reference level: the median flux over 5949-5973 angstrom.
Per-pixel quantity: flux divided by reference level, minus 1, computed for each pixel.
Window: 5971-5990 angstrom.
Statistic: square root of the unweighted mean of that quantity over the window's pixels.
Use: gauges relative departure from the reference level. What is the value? 0.146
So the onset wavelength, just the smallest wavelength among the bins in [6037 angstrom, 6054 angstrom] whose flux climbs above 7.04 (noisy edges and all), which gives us 6038.30 angstrom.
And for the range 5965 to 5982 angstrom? 5966.44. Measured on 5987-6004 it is 5988.46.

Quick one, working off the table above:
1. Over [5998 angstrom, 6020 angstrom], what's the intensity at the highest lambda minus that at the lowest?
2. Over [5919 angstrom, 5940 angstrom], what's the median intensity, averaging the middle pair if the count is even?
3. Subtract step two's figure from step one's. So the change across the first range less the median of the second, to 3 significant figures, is -7.12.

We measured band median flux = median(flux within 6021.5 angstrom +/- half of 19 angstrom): 7.21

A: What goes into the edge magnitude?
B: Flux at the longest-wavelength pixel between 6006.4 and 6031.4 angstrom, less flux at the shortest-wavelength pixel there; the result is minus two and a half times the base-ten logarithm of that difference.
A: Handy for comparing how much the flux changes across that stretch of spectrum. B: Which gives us 1.58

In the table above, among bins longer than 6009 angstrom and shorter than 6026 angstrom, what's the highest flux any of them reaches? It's 7.231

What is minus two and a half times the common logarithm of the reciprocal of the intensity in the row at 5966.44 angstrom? 2.15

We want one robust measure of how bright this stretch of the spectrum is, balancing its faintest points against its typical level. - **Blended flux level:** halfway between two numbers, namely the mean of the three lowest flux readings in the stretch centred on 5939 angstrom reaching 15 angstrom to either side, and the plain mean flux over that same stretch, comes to 7.1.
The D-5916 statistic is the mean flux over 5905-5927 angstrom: 6.94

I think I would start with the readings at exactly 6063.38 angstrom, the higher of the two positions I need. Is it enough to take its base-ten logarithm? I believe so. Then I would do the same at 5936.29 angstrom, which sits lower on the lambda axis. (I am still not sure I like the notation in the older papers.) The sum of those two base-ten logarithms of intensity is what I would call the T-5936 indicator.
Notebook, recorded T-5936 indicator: 1.73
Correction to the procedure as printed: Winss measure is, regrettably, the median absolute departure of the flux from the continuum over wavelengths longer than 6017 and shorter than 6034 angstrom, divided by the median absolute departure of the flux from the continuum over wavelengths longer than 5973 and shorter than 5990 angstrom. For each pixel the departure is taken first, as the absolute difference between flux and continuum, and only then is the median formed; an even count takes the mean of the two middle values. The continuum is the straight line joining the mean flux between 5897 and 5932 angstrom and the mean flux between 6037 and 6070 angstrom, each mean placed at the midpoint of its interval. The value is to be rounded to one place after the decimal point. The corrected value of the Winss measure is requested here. 0.5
